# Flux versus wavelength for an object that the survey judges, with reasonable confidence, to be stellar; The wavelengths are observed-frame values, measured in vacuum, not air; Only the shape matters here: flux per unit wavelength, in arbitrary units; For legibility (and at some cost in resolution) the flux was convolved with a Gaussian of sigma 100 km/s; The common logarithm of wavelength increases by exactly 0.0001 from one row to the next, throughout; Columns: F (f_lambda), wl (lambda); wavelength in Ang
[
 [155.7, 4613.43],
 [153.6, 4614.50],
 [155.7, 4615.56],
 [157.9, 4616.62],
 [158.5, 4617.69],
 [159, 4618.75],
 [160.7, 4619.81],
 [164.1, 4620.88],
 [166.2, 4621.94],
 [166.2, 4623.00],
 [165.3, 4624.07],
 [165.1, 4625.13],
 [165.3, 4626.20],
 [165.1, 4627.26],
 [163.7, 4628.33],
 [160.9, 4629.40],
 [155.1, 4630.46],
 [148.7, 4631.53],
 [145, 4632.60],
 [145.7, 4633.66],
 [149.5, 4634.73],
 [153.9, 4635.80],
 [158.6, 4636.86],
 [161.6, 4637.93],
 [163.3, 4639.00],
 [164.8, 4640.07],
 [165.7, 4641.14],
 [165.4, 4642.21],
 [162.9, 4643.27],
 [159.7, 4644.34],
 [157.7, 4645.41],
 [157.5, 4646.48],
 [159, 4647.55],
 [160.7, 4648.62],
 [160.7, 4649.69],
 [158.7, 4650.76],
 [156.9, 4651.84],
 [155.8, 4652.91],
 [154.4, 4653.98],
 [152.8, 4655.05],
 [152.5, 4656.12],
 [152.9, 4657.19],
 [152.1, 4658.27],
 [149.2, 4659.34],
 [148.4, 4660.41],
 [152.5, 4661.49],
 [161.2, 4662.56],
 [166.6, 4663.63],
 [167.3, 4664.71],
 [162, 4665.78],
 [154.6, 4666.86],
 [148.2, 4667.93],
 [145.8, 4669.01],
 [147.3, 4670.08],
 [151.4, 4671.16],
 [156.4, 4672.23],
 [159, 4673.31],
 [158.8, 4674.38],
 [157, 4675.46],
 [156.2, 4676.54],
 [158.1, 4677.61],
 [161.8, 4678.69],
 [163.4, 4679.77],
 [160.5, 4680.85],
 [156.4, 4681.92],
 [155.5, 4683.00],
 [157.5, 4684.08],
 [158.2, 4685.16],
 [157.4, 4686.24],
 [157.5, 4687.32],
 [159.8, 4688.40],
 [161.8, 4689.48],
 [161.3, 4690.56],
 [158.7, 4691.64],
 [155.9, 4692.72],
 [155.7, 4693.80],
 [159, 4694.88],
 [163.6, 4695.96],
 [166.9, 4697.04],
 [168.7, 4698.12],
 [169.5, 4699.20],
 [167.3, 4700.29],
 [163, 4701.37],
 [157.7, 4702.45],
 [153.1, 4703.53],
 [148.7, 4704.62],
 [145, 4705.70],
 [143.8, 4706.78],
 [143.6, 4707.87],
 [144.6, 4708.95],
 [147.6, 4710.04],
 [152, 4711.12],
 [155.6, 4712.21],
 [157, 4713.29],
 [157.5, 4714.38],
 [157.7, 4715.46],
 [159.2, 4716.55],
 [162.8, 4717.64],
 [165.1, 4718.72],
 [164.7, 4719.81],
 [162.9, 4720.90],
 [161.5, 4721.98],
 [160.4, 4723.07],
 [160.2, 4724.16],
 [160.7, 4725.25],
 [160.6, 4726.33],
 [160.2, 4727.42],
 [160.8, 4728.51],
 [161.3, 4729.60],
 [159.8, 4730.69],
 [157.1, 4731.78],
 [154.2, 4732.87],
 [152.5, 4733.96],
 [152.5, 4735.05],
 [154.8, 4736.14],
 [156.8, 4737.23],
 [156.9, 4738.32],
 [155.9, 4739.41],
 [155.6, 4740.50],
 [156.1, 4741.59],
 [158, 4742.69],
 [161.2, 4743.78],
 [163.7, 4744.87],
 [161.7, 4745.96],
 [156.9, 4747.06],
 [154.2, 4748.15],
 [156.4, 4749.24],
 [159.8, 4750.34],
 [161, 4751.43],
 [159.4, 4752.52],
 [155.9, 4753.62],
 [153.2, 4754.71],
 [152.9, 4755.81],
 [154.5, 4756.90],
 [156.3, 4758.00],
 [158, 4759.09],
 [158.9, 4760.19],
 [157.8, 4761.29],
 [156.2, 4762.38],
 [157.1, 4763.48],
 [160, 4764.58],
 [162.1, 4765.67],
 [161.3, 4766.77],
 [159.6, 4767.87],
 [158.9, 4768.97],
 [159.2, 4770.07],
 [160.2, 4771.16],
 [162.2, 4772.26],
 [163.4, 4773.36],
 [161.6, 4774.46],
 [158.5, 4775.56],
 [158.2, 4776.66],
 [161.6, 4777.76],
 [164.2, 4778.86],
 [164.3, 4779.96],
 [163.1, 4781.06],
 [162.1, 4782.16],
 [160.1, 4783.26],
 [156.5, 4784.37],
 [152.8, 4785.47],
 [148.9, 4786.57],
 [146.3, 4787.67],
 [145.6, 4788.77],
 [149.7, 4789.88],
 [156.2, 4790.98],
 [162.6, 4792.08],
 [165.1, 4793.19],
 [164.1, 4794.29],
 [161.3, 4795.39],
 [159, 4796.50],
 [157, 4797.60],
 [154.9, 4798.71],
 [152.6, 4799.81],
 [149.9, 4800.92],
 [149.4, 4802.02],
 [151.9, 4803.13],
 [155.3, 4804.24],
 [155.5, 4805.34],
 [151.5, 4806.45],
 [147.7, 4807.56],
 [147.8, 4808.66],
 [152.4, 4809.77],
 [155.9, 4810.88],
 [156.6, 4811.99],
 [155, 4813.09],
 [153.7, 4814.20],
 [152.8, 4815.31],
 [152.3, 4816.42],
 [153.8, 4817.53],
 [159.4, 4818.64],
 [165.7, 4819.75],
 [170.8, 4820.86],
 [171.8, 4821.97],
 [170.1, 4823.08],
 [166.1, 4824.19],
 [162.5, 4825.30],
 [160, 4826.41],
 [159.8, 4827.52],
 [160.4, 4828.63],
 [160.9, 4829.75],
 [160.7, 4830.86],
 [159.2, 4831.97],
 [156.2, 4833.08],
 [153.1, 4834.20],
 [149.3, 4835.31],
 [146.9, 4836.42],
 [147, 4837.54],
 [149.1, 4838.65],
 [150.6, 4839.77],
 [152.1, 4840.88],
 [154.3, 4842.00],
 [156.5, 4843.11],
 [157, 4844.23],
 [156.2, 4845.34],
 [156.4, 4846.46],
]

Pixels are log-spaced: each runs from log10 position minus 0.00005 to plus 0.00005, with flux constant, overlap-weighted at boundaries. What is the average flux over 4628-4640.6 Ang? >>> 156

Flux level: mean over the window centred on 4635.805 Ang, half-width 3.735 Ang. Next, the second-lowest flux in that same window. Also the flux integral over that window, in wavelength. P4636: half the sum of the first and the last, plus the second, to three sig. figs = 798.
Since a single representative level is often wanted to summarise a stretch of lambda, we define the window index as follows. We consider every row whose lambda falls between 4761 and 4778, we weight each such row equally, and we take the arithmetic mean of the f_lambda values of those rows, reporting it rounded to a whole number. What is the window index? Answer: 160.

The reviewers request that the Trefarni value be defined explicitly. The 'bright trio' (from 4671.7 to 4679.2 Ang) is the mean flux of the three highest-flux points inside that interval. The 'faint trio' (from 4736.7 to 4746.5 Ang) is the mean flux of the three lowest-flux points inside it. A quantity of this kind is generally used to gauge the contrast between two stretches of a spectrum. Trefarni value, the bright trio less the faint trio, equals 4.0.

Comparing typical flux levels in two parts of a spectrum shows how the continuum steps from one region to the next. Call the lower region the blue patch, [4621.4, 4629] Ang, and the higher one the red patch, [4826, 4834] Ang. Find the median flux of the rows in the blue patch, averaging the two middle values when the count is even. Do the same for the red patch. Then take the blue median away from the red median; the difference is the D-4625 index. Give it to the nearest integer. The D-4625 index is -5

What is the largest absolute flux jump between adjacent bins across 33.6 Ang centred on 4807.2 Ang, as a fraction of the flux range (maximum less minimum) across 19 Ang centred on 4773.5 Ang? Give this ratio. 1.0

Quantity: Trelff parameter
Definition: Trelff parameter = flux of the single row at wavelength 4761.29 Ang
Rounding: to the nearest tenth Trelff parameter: 157.8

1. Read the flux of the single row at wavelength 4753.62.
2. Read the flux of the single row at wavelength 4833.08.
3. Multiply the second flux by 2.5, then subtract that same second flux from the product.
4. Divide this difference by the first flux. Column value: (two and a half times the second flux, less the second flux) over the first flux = 1.50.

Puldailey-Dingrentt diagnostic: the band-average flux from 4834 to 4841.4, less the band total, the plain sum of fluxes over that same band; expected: -898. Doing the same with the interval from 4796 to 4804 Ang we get -921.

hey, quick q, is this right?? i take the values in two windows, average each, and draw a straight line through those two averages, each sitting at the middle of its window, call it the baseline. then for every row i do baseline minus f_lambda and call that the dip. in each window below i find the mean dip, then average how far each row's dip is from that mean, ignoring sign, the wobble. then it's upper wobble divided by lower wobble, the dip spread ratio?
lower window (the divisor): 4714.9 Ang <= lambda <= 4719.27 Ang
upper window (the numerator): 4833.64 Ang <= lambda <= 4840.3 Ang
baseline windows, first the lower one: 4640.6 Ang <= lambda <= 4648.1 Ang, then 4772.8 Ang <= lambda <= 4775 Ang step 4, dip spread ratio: 0.61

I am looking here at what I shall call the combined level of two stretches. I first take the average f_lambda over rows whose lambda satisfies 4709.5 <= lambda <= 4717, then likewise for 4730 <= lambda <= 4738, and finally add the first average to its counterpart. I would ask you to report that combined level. 311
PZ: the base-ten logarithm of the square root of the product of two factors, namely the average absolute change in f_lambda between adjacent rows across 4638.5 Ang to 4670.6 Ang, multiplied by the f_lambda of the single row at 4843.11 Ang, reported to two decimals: 1.28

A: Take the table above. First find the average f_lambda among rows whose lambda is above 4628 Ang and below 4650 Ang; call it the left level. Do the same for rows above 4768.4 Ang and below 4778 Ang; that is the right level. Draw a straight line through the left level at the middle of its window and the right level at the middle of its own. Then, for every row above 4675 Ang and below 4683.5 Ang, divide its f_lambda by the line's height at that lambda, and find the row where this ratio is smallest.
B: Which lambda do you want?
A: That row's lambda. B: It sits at 4683.00 Ang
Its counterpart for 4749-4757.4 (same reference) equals 4755.81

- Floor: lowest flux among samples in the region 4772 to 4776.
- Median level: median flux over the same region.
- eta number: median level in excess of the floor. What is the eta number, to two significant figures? 3.4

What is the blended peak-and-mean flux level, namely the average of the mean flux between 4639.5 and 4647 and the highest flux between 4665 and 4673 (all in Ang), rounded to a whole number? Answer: 162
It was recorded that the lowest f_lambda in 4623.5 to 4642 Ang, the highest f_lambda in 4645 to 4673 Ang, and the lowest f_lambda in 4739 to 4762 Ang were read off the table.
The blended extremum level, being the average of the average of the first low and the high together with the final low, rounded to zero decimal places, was 155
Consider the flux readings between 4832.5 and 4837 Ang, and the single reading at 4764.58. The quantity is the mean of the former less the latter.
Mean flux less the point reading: -9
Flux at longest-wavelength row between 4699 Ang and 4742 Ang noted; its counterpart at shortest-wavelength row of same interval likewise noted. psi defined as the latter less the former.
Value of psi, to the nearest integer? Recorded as 13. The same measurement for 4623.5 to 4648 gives 6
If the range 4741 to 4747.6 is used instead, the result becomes -1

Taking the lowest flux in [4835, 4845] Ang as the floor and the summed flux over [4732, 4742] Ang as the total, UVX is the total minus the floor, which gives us 1248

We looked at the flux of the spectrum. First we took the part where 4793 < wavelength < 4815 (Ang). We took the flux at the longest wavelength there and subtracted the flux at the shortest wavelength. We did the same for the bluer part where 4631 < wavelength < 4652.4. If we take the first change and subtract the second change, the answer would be -20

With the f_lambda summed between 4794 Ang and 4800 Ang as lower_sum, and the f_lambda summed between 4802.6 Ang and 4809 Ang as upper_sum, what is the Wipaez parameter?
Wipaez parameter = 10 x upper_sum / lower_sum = 10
